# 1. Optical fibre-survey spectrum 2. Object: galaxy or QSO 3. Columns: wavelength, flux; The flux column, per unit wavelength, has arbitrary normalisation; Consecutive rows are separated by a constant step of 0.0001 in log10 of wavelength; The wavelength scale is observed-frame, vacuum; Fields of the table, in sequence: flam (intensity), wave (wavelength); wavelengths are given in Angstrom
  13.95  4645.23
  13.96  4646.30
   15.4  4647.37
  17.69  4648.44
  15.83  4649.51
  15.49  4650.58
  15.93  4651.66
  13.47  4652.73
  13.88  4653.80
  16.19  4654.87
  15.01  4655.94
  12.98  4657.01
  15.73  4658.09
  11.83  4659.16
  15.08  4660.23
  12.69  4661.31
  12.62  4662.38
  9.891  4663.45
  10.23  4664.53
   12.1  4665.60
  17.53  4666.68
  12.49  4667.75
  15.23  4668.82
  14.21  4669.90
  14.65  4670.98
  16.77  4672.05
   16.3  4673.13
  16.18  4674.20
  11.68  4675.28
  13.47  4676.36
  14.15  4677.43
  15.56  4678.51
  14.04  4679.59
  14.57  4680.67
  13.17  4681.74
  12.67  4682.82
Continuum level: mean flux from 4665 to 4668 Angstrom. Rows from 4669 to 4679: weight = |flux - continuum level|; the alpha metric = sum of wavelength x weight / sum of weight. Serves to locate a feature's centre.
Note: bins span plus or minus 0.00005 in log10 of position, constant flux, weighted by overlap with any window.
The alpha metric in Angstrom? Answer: 4674.2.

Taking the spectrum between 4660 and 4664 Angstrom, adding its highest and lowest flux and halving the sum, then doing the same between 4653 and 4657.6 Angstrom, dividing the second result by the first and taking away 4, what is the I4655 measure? -2.83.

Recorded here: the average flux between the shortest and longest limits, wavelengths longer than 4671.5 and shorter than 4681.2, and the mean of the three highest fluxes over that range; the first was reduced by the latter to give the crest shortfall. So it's -1.7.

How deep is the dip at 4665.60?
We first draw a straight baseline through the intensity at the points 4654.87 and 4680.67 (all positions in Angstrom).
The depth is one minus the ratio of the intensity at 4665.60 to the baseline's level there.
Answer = 0.22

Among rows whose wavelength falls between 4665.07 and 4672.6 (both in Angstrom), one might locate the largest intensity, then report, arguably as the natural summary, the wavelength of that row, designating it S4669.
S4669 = 4666.68 Angstrom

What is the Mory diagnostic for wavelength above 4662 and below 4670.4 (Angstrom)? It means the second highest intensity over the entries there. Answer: 15.23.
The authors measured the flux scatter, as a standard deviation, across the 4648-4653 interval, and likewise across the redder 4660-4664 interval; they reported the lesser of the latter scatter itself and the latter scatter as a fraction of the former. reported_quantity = 1.4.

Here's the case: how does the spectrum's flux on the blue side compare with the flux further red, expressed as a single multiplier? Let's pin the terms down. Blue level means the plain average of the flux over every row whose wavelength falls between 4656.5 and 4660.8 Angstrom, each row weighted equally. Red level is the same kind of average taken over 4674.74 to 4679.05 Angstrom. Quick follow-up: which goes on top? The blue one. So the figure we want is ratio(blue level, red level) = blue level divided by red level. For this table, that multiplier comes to 1.01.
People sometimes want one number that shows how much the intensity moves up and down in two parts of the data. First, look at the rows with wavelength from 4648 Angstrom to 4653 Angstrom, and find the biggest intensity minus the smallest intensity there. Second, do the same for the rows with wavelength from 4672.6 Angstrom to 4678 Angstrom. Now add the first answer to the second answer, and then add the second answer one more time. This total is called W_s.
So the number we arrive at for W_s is 13.5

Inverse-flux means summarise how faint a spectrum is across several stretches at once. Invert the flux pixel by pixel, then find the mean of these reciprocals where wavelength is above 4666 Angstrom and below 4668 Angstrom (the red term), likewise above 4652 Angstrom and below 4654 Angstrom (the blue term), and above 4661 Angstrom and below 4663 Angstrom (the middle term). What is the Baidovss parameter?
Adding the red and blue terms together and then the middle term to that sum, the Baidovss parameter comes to 0.221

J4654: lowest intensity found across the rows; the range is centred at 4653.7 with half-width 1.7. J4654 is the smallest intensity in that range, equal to 13.47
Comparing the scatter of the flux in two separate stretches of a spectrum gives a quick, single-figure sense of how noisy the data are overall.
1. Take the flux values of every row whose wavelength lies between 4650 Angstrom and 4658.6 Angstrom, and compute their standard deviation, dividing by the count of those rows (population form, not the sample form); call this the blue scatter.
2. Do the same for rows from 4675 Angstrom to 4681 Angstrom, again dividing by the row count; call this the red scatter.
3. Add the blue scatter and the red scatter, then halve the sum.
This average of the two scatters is 1.16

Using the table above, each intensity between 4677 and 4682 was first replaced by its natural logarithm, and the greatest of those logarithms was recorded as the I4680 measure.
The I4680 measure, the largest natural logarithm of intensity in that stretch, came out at 2.74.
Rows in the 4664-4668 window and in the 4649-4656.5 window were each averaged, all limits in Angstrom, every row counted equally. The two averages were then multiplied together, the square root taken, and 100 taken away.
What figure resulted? -85.9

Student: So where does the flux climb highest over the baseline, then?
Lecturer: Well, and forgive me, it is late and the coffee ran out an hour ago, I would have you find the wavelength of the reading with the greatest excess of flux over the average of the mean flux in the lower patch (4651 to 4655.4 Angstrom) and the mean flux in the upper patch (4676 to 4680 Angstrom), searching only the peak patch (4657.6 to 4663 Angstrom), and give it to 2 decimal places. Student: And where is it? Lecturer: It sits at 4658.09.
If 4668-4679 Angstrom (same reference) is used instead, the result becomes 4672.05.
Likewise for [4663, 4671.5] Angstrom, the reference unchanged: 4666.68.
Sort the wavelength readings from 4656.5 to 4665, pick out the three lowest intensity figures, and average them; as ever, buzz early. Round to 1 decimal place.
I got 10.7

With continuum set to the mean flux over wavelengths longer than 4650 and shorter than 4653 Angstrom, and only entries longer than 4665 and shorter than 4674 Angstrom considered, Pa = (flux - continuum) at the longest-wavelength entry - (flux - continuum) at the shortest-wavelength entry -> 4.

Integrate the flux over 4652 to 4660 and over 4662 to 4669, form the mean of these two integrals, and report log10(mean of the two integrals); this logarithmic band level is 2.01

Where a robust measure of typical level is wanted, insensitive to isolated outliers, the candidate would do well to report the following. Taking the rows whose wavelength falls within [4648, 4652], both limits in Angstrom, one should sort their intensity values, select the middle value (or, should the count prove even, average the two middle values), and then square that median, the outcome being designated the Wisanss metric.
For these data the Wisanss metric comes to 252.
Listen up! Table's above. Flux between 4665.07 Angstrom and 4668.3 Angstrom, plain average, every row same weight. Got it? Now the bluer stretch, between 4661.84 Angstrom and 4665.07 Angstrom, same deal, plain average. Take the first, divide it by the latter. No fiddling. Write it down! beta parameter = 1.29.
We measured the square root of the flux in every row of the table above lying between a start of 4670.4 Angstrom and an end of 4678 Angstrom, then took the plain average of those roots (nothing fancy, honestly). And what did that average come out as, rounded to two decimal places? 3.83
